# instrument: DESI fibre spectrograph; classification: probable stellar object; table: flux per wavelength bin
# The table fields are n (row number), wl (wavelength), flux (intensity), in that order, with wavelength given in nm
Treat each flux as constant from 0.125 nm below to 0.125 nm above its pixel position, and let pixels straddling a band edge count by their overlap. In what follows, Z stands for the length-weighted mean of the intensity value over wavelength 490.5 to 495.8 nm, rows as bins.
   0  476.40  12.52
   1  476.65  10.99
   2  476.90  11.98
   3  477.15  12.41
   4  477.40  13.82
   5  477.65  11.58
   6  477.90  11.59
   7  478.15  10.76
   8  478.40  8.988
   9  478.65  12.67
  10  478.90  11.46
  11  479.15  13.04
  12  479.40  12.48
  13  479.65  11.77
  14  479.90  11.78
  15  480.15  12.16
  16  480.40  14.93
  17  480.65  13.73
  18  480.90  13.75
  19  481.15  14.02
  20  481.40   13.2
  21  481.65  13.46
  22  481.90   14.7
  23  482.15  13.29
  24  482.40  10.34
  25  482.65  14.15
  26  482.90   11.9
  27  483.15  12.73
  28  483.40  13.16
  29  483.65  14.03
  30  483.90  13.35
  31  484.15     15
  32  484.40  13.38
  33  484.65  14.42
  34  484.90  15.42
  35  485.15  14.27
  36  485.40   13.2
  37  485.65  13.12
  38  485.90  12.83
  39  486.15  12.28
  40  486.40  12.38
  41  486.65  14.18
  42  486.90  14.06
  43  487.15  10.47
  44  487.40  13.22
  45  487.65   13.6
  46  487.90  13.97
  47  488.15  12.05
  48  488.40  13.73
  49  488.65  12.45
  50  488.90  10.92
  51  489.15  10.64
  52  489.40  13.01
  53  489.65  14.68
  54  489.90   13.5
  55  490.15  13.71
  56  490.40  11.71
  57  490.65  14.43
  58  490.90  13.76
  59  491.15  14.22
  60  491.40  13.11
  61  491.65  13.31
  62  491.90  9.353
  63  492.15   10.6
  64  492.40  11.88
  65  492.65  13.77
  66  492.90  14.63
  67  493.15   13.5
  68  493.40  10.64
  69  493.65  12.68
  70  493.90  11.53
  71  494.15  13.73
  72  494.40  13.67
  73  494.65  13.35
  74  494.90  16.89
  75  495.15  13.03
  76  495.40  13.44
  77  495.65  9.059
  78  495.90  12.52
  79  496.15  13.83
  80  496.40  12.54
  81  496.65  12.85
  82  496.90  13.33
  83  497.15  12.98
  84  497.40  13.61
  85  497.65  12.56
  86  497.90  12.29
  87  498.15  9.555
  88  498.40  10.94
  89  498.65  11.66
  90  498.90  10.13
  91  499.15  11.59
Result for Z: 12.9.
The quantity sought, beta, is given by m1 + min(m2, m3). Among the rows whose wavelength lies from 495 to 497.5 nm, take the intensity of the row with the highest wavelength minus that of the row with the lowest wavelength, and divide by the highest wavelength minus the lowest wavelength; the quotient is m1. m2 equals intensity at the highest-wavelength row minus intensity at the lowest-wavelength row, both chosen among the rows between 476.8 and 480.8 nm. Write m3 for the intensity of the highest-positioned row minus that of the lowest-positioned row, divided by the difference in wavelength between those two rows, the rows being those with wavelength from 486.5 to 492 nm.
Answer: -0.7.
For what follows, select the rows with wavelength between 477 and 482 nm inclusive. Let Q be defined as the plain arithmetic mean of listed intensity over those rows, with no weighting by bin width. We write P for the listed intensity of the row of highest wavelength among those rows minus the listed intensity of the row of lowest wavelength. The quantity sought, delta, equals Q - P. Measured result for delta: 10.3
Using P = 2.3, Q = 12.6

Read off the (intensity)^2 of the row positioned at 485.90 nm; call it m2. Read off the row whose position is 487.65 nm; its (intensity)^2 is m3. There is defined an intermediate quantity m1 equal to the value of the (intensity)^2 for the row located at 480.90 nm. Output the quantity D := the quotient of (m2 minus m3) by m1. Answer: -0.11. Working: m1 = 189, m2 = 165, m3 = 185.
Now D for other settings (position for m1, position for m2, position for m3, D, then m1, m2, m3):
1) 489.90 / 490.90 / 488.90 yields 0.38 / 182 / 189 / 119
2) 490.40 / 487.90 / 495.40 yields 0.11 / 137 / 195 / 181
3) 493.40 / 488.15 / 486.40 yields -0.07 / 113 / 145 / 153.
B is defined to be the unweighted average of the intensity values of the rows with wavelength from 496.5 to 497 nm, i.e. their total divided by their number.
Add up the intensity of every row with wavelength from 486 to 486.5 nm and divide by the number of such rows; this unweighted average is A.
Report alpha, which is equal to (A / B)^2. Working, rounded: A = 12.3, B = 13.1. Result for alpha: 0.9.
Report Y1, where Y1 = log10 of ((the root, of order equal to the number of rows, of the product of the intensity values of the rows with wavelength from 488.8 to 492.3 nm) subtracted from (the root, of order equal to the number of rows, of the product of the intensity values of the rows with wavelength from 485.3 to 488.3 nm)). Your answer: -0.4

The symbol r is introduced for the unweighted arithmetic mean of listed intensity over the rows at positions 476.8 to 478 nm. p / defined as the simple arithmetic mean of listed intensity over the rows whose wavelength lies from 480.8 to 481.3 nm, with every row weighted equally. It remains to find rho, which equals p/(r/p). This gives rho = 15.7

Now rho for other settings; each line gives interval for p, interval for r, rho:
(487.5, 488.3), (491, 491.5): 12.8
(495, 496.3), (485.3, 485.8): 11.6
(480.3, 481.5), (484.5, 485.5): 13.5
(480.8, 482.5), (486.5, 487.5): 13.5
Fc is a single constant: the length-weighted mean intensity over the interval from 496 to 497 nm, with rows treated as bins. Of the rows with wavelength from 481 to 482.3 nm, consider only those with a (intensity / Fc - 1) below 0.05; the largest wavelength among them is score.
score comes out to 482.15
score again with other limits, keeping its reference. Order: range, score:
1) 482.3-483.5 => 483.40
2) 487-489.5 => 489.40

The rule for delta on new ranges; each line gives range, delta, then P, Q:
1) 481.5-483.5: 13.3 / -0.3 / 13.0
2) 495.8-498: 13.2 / -0.2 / 12.9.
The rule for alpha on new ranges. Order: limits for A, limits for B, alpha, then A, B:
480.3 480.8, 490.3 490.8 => 1.2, 14.3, 13.1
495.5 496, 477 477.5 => 0.7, 10.8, 13.1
